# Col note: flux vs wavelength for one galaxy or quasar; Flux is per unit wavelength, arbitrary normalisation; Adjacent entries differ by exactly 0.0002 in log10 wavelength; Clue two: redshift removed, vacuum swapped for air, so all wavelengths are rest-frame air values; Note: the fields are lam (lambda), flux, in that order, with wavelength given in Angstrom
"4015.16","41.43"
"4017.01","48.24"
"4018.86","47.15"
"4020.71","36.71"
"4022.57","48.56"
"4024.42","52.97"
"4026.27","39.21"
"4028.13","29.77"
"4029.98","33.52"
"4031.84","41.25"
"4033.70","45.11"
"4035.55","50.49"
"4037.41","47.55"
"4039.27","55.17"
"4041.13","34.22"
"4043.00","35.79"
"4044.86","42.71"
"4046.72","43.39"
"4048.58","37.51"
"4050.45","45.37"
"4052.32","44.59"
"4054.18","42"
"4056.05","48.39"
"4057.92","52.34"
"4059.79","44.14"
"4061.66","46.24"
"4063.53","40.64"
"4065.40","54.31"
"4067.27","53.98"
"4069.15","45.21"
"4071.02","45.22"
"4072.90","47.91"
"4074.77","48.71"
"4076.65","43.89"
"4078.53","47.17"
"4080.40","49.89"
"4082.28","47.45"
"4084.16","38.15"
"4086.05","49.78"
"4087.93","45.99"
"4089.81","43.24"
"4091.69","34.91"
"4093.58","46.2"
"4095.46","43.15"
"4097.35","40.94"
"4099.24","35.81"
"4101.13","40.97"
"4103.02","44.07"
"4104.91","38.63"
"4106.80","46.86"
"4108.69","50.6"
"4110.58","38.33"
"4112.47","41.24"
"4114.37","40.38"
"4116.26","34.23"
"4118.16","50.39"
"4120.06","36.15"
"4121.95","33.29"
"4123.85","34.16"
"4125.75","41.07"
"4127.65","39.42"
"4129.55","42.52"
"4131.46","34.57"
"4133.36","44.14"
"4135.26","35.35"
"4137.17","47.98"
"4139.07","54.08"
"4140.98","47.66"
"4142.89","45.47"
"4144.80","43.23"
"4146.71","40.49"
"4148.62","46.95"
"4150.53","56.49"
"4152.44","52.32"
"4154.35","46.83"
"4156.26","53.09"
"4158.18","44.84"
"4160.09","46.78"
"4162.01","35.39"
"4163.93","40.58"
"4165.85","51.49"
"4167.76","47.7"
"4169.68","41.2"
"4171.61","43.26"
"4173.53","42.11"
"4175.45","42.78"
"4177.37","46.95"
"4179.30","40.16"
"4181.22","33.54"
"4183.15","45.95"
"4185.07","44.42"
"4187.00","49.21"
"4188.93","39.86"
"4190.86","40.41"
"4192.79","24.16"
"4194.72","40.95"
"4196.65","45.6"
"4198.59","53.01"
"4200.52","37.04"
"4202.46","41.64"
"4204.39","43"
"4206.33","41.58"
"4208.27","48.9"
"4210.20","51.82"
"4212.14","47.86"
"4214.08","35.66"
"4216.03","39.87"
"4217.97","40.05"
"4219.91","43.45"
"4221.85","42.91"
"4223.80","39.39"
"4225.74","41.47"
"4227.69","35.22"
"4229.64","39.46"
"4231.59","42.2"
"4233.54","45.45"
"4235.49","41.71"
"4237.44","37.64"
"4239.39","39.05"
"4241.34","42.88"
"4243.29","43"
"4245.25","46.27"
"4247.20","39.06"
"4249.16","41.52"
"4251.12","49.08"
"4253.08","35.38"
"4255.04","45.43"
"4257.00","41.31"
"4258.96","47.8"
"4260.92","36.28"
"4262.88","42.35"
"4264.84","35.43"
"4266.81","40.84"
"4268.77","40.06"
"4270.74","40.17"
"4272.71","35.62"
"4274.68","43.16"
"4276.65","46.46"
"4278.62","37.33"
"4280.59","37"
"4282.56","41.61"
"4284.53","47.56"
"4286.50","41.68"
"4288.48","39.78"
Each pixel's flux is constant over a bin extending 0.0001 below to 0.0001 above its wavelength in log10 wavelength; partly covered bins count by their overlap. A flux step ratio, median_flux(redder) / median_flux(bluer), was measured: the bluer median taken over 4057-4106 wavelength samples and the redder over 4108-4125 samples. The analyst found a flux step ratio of 0.85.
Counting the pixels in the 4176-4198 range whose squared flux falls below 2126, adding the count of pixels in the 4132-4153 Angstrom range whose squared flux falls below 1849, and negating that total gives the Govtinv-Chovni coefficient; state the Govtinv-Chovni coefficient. -11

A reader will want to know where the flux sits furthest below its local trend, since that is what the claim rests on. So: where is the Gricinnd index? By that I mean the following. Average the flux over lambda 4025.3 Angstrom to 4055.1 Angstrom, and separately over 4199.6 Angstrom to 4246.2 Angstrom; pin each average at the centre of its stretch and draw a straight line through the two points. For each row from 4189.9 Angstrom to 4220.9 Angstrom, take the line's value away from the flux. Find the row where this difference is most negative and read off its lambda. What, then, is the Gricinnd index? 4192.79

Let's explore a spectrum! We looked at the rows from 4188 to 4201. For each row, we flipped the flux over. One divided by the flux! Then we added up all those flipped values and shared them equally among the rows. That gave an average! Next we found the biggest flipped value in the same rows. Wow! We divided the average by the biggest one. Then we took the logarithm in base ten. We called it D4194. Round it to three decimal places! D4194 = -0.199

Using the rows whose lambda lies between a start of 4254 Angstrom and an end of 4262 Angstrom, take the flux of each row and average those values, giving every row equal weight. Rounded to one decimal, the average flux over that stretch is 42.7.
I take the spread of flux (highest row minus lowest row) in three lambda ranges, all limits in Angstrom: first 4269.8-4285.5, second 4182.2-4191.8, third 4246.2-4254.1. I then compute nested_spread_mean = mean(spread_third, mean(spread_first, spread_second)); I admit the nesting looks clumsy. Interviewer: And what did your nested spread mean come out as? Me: 12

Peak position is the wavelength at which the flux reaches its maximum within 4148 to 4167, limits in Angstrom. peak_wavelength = 4150.53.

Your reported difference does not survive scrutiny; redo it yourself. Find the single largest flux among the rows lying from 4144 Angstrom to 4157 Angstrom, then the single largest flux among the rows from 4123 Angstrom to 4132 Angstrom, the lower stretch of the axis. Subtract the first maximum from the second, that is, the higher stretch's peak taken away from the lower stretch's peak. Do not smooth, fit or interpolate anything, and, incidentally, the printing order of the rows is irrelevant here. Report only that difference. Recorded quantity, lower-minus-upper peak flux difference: -14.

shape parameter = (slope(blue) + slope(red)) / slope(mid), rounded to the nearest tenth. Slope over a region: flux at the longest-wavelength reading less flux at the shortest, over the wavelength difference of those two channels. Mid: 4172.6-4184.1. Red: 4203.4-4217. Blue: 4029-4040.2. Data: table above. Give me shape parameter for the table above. 5.2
